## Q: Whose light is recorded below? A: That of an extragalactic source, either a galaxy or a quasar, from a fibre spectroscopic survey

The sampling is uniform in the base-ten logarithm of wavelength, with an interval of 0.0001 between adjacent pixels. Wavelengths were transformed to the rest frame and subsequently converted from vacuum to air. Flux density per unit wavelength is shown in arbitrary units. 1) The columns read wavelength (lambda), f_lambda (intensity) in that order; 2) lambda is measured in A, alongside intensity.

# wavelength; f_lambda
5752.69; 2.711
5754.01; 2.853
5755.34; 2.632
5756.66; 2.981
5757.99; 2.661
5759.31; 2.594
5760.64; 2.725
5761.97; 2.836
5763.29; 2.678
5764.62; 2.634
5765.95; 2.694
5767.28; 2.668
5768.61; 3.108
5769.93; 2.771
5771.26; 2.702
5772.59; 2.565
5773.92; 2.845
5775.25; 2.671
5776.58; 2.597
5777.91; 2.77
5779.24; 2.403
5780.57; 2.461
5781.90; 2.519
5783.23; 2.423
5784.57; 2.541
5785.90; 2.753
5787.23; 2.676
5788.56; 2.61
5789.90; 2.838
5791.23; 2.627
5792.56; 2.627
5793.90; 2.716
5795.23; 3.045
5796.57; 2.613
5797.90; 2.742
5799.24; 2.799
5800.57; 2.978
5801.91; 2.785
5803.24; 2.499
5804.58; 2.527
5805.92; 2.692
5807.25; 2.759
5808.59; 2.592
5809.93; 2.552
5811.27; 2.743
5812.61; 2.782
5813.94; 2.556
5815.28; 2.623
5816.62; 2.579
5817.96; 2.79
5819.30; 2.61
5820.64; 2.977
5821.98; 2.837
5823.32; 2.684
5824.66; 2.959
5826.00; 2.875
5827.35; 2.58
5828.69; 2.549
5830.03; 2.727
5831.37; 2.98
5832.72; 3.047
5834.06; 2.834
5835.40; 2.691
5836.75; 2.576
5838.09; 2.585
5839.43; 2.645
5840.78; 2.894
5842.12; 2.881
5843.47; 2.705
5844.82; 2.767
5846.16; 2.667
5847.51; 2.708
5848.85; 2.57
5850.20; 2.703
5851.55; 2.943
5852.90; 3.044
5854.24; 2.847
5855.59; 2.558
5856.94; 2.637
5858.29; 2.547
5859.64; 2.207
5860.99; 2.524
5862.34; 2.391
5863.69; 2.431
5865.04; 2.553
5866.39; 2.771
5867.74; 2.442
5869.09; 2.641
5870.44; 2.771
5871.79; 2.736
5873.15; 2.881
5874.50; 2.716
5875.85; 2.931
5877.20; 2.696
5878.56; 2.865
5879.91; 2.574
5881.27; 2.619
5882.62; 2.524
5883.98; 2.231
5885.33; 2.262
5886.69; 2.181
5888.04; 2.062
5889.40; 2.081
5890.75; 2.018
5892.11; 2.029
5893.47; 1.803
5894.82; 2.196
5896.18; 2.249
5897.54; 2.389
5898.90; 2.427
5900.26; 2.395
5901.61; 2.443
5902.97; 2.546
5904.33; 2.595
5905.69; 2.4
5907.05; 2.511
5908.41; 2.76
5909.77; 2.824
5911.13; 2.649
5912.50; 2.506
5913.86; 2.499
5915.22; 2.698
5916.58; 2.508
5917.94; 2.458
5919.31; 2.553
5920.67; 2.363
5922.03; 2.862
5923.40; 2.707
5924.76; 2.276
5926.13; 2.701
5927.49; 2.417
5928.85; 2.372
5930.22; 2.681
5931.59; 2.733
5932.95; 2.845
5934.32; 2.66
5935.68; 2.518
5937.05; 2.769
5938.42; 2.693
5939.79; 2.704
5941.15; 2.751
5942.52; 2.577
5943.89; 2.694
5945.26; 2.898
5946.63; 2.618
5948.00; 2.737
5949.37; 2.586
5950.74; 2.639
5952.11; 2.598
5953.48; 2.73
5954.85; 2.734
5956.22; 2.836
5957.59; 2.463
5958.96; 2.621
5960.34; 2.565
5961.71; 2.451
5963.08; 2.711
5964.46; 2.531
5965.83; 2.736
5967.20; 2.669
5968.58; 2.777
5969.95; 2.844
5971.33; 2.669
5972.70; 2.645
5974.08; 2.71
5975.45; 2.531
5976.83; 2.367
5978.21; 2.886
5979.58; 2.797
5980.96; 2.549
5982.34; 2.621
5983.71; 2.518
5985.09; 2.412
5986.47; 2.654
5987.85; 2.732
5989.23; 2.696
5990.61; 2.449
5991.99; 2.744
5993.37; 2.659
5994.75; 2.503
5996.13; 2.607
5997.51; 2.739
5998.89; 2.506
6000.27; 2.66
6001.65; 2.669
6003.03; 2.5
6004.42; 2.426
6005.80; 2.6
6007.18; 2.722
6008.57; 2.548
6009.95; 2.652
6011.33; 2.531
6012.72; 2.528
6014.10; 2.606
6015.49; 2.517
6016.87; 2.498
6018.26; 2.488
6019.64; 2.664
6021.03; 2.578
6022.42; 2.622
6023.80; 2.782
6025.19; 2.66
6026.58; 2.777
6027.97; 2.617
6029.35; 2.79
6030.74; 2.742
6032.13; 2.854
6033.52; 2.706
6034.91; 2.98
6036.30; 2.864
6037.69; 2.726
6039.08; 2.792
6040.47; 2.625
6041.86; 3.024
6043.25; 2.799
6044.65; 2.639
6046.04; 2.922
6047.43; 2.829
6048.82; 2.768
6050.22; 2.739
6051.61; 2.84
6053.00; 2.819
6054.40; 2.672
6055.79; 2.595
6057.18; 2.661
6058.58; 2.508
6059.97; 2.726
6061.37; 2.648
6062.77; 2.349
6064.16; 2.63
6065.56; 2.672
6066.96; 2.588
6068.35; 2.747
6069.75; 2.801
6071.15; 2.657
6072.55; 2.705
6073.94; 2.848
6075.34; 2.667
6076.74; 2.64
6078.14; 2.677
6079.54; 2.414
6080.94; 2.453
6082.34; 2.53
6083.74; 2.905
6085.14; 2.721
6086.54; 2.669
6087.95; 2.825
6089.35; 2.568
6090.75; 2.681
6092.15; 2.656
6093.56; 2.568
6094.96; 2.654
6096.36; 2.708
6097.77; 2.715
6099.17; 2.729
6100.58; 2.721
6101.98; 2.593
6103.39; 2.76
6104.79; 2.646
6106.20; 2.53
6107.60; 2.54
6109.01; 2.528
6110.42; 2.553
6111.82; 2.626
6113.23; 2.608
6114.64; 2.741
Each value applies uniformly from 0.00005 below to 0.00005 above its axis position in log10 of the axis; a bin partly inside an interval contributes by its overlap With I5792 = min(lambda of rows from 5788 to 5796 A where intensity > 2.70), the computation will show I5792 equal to 5789.90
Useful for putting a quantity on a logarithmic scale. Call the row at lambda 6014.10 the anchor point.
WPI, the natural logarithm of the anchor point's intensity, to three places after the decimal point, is 0.958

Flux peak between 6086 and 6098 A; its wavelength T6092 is 6087.95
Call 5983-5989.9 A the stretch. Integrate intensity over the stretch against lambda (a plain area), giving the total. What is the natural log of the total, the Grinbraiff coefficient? 2.89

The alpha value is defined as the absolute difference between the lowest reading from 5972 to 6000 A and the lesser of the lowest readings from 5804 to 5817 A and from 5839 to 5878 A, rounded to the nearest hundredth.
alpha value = 0.16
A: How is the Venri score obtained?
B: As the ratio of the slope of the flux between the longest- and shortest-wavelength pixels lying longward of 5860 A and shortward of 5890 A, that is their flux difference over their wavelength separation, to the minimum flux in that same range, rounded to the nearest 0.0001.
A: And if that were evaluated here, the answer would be -0.0076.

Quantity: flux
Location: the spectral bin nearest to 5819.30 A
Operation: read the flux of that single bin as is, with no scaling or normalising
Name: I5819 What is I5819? 2.61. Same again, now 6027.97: 2.617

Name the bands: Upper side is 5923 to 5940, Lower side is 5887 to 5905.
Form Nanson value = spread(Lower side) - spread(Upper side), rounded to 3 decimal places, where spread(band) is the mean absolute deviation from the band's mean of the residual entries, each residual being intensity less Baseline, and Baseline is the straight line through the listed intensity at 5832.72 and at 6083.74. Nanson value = 0.063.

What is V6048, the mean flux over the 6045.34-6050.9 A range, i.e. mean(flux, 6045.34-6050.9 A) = 2.81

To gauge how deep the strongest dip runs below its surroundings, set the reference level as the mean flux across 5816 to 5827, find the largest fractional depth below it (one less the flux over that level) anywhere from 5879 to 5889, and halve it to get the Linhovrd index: 0.13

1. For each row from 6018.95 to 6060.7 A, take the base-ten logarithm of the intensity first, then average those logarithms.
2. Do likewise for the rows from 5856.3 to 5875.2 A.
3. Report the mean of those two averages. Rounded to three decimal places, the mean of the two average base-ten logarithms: 0.425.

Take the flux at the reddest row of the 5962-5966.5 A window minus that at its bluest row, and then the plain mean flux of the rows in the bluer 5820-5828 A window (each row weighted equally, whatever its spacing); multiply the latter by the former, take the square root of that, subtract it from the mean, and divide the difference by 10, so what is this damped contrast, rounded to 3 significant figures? 0.255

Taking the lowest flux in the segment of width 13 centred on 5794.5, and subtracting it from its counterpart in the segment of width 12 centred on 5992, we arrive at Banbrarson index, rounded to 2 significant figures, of -0.16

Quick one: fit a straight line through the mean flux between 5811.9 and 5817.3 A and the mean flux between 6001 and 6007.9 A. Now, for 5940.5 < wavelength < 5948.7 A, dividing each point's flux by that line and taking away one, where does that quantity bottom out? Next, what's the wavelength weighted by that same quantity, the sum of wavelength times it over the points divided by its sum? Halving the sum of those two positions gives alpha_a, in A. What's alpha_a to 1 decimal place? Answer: 5943.7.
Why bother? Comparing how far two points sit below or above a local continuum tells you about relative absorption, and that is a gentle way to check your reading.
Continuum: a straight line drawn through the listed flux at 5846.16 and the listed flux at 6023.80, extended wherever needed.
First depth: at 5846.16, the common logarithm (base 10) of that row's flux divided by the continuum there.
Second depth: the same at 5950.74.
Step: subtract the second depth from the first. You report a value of 0.015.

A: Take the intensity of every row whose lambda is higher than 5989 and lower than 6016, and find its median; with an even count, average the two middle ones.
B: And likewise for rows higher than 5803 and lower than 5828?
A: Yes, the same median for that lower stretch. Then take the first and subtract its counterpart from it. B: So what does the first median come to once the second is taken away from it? -0.081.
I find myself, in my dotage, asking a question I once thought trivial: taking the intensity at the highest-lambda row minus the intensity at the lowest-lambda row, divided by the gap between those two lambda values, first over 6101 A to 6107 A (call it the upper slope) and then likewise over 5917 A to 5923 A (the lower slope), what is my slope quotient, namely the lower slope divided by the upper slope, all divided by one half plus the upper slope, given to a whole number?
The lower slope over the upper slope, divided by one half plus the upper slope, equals -14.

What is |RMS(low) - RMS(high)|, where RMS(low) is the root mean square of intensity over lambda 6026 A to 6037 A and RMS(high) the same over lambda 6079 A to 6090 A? 0.15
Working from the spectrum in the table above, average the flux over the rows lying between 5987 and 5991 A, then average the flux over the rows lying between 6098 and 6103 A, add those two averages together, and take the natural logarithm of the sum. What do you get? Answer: 1.67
